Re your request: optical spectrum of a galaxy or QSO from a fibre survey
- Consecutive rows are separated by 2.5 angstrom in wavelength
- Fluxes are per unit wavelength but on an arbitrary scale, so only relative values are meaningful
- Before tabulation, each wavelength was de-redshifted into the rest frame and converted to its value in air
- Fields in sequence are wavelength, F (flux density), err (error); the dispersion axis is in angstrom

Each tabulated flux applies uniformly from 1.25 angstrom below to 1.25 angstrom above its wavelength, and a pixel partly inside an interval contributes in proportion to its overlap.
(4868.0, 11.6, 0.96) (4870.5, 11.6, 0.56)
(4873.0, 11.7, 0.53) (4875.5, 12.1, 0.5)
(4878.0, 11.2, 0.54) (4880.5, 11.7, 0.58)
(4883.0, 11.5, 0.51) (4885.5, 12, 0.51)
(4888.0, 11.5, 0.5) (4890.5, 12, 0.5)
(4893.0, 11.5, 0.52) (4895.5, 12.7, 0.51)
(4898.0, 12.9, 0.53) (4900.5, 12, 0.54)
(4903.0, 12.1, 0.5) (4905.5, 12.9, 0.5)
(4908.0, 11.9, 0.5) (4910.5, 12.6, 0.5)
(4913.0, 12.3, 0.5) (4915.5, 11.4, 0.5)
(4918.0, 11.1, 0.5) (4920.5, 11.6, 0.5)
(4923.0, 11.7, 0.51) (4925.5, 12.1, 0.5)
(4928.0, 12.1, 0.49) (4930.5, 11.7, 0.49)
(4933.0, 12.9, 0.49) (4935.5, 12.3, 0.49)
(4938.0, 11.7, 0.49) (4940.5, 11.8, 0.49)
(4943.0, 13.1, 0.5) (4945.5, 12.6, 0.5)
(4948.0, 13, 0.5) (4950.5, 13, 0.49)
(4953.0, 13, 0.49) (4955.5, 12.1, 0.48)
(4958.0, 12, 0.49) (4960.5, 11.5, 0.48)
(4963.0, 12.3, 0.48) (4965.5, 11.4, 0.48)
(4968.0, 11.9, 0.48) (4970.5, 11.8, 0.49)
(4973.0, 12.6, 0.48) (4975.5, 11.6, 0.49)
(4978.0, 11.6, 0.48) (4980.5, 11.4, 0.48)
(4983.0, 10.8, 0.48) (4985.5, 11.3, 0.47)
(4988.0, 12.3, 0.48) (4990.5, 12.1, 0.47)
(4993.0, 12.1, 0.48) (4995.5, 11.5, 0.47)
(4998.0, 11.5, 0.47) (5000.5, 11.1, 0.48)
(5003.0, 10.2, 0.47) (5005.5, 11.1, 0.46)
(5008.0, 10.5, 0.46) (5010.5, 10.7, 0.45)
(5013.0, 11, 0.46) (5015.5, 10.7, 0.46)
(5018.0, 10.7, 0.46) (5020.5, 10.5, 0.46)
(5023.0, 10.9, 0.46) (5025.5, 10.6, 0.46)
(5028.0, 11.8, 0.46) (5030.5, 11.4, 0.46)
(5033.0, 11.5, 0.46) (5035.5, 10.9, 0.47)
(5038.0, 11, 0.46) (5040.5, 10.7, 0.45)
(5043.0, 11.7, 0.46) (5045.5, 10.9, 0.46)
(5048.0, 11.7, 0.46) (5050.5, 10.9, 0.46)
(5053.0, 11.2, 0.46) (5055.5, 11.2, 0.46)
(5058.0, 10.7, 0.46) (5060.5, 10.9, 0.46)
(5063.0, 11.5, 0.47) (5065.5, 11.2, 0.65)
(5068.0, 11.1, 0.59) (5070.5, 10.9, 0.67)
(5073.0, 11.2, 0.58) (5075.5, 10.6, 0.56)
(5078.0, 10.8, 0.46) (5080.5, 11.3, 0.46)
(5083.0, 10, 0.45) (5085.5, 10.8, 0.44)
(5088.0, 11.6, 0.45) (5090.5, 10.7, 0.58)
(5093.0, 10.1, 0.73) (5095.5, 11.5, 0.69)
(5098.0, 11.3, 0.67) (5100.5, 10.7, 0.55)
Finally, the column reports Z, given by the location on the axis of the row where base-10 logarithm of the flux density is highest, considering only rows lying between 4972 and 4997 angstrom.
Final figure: 4973.0 angstrom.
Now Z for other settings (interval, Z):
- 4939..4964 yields 4943.0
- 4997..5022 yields 4998.0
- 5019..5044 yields 5028.0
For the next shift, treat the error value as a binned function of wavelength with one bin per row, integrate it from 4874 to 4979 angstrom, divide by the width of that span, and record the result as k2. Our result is 0.500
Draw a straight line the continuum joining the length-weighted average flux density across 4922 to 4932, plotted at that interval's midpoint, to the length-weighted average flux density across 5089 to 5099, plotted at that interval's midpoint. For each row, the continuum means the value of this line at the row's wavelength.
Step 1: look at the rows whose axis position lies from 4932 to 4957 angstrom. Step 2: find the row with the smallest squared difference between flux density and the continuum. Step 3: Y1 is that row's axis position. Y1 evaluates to 4940.5 angstrom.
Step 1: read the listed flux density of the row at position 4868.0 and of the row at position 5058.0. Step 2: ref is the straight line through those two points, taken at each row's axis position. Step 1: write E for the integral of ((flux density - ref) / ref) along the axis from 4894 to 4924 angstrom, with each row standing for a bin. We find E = 1.8 angstrom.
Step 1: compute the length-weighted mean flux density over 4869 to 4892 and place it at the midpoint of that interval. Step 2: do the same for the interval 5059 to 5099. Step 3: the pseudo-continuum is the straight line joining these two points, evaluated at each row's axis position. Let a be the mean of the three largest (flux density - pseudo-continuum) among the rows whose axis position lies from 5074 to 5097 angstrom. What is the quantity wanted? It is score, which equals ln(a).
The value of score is -0.6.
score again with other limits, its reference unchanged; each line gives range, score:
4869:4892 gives -1.1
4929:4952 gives 0.5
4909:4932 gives -0.3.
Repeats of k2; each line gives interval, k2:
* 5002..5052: 0.460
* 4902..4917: 0.500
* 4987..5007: 0.472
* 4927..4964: 0.490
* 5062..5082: 0.555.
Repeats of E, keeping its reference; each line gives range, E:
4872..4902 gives 1.0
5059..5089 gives 1.0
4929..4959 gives 3.2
